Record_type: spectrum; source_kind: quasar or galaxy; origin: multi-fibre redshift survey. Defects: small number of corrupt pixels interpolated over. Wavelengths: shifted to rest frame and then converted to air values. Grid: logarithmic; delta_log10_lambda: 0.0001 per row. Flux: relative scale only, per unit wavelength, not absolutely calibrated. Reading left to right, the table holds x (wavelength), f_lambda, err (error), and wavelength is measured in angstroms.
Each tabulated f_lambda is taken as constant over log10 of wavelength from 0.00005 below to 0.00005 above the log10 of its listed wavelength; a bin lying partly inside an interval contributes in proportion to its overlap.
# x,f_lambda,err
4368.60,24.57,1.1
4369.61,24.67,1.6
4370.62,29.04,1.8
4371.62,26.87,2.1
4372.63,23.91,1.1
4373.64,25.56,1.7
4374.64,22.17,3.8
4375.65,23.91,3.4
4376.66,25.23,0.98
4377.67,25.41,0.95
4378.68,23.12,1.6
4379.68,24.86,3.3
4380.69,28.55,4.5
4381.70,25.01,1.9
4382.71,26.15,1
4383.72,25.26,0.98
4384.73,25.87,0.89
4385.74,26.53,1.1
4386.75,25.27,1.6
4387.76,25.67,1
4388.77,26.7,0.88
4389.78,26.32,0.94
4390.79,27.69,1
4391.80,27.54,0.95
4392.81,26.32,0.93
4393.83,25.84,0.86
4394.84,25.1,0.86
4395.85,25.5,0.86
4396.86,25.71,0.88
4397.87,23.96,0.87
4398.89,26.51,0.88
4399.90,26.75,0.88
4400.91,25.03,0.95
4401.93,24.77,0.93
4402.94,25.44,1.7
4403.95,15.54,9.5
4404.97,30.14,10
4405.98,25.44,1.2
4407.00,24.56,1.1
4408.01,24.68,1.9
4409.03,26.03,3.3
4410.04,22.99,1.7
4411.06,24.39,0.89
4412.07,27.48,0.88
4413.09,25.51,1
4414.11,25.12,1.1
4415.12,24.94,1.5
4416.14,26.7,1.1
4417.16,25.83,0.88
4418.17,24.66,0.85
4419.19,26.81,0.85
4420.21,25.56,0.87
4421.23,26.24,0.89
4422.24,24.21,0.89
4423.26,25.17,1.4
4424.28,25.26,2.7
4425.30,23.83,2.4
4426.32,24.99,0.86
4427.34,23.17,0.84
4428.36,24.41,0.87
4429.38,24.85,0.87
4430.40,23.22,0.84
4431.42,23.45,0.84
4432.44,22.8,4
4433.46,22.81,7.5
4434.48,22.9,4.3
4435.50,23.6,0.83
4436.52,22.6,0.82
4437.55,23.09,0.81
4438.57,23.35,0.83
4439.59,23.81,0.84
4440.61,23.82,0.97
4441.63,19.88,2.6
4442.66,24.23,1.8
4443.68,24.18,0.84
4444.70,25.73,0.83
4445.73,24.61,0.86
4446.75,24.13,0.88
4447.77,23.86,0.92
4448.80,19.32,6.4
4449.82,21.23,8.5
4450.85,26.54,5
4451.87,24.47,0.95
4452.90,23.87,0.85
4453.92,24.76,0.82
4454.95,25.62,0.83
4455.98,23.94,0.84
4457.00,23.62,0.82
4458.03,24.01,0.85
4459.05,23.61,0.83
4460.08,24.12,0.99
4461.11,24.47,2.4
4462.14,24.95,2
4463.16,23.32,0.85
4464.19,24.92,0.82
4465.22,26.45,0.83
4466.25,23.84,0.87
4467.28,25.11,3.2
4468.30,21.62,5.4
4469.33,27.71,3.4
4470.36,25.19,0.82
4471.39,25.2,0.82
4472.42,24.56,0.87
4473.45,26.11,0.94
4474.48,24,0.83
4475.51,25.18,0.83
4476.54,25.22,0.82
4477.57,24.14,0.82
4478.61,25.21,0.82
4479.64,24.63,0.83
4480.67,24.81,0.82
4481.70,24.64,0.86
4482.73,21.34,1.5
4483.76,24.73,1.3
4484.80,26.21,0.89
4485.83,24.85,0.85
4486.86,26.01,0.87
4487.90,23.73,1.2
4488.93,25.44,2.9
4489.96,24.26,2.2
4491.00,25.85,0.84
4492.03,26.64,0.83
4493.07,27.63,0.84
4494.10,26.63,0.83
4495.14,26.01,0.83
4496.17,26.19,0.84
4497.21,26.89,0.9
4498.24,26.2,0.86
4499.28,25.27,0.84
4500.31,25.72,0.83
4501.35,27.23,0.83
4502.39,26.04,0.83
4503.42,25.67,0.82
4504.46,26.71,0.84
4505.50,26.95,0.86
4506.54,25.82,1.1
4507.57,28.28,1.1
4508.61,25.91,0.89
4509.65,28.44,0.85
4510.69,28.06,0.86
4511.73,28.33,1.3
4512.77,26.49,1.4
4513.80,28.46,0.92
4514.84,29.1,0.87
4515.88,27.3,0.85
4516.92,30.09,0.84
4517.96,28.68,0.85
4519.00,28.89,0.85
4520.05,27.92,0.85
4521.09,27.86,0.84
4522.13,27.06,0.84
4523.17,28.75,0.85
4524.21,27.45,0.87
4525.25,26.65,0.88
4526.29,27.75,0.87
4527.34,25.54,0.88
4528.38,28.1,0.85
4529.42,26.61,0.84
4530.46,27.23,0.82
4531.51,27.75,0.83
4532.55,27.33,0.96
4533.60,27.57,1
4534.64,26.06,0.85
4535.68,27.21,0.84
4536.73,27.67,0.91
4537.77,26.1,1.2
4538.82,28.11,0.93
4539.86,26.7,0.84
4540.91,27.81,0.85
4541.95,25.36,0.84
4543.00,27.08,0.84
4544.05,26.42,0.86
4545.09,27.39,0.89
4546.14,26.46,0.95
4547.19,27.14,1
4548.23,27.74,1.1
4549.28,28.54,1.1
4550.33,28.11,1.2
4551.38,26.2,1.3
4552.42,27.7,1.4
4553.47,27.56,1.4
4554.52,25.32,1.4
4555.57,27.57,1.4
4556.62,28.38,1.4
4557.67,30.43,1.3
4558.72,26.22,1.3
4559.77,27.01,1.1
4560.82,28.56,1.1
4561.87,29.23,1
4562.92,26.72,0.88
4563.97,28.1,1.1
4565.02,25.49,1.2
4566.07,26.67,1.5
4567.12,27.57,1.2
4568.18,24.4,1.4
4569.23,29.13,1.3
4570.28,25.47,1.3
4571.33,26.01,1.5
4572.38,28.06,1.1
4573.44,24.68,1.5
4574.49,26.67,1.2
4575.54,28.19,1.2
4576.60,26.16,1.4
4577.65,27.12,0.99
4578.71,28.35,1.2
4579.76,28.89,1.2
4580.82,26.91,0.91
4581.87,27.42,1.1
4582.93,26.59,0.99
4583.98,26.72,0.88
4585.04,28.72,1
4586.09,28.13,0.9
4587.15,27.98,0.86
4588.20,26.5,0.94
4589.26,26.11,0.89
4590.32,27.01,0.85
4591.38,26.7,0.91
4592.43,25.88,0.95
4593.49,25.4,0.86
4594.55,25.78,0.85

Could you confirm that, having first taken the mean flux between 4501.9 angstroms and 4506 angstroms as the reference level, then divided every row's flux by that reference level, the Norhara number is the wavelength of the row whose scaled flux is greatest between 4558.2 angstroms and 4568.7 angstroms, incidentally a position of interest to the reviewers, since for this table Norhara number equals 4561.87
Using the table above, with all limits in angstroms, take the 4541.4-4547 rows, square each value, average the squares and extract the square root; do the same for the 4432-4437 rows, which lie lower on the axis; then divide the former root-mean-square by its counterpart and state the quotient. 1.16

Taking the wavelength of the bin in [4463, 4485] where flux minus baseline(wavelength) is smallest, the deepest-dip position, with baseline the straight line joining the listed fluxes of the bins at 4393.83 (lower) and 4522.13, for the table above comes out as 4482.73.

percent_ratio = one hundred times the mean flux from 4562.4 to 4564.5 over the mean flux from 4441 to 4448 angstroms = 115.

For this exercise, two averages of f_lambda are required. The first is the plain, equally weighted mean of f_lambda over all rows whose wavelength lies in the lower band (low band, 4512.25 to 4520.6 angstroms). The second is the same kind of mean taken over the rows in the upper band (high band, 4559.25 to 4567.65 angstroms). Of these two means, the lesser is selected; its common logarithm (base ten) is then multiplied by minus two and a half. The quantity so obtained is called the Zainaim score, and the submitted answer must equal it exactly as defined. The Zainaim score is -3.60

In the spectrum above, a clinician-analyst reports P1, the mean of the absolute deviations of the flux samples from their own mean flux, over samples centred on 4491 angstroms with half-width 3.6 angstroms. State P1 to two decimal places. 1.08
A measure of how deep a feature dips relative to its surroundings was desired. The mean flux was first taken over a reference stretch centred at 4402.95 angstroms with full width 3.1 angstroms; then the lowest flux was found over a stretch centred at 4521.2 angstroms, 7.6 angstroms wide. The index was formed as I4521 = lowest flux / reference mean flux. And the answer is 1.23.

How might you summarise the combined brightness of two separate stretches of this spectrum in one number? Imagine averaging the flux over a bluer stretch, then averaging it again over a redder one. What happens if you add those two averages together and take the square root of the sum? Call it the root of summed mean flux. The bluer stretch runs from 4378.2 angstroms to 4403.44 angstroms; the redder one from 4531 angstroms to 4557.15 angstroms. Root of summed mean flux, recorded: 7.28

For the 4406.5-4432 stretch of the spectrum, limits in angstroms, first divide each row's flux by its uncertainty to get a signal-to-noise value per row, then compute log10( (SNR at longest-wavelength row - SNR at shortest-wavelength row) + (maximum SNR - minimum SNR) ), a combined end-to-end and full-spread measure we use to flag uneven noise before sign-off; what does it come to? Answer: 1.5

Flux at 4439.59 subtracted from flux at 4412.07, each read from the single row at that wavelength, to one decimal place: 3.7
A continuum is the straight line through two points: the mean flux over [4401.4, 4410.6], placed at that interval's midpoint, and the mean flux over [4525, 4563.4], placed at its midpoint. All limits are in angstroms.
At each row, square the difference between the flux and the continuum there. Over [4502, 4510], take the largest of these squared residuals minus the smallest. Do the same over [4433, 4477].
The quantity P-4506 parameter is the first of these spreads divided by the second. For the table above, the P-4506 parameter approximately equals 0.10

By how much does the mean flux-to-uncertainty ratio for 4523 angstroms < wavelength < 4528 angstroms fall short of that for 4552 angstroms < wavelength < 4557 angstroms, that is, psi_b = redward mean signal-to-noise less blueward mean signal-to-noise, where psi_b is -12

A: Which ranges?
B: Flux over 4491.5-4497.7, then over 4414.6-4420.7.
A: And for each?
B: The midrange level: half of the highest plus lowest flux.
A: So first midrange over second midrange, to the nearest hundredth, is 1.04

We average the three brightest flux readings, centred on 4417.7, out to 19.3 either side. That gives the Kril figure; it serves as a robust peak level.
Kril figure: 28.1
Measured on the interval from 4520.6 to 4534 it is 28.2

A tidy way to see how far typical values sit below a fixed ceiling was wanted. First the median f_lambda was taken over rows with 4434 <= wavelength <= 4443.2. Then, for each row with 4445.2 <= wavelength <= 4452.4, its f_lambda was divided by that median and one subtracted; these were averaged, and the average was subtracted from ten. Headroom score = 10.00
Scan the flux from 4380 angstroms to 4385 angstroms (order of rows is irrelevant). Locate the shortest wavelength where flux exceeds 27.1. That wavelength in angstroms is 4380.69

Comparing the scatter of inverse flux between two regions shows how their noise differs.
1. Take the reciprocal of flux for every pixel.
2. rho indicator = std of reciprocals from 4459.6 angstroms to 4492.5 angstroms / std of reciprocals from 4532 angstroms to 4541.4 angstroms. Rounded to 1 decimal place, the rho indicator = 2.2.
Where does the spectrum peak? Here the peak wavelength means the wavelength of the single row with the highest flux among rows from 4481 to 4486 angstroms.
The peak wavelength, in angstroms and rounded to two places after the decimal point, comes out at 4484.80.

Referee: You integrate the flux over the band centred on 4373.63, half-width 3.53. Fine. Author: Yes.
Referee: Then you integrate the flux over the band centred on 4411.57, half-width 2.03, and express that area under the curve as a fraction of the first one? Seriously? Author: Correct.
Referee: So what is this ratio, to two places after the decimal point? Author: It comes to 0.57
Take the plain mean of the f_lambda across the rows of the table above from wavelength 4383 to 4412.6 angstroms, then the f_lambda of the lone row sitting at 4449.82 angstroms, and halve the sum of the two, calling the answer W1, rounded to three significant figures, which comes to 23.4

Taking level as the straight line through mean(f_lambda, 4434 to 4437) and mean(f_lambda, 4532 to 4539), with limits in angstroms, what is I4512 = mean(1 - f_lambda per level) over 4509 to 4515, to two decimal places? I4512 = -0.07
